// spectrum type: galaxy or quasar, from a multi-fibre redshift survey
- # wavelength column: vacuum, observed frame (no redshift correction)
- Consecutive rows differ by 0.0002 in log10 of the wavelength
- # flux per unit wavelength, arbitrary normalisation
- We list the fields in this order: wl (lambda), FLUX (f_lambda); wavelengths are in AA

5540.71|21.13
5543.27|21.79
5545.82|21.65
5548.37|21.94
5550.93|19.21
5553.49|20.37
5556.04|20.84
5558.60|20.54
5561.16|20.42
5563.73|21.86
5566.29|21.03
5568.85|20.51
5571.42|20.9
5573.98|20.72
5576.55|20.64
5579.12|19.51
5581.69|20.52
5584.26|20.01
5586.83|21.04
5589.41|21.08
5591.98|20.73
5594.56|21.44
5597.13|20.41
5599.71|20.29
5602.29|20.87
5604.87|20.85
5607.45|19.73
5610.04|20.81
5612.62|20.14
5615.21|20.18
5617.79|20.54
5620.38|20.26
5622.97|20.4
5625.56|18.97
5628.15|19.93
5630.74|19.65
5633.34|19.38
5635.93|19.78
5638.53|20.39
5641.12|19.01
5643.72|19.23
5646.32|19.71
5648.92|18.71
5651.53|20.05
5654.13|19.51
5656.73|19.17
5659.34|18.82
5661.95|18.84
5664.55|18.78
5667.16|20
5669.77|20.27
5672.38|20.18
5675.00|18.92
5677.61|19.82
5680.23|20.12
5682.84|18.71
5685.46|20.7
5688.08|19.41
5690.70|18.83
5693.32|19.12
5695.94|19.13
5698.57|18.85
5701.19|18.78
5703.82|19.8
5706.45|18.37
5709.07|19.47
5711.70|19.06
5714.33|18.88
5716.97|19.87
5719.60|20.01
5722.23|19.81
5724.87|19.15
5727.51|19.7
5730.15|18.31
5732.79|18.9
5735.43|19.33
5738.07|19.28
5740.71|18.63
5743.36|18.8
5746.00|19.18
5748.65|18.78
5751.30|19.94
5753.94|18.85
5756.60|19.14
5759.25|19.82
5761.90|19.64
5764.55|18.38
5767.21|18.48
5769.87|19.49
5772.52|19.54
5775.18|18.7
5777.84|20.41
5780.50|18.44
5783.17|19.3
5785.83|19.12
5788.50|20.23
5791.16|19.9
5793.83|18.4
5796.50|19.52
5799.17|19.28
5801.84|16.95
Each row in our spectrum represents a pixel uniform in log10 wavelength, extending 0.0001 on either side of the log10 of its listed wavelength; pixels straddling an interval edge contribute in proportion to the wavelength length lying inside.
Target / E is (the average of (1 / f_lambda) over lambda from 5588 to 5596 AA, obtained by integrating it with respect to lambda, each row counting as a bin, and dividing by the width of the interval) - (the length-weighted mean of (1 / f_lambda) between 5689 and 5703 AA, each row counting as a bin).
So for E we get -0.0052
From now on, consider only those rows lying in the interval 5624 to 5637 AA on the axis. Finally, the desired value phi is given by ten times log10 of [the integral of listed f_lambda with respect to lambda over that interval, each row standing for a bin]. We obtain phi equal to 24.1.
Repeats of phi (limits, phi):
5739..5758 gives 25.6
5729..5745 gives 24.8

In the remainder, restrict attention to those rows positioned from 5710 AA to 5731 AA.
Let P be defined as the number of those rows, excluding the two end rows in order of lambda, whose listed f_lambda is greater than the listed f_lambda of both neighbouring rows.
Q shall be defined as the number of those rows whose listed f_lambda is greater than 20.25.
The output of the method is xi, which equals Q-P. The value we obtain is -2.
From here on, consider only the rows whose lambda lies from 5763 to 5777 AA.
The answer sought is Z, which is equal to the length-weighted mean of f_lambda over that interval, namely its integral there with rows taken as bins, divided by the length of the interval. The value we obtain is 19.0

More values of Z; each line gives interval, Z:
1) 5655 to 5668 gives 19.1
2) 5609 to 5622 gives 20.4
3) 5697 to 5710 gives 19.0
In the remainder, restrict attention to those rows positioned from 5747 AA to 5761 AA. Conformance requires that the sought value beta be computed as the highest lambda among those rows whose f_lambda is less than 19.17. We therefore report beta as 5756.60 AA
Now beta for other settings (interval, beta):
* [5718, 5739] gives 5732.79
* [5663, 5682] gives 5675.00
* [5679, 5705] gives 5701.19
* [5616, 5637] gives 5625.56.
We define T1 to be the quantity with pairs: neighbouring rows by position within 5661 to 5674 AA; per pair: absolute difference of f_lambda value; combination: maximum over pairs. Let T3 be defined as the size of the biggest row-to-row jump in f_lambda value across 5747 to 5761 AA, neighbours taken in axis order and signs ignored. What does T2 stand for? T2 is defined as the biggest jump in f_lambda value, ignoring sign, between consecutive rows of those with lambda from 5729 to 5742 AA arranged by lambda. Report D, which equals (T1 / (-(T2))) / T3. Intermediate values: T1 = 1.22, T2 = 0.65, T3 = 1.16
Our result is -1.62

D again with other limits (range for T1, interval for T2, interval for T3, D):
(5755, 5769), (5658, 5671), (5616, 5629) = -0.72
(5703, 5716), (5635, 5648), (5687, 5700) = -1.79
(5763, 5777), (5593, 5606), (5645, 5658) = -0.73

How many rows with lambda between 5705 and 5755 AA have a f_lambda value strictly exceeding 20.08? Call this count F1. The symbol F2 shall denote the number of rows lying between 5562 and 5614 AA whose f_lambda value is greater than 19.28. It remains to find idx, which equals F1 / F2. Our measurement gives 0.0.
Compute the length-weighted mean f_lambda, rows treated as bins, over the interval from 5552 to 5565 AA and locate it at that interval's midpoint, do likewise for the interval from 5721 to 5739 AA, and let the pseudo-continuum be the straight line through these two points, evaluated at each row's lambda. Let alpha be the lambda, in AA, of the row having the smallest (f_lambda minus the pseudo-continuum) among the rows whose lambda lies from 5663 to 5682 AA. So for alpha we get 5664.55 AA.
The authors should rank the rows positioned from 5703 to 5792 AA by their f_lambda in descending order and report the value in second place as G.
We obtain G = 20.23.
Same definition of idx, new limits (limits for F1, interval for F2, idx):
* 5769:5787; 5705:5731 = 0.2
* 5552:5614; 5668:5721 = 2.1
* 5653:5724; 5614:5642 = 0.4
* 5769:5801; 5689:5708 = 2.0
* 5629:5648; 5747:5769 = 0.3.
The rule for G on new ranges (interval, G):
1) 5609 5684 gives 20.54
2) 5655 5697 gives 20.27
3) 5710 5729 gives 19.87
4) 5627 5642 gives 19.93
